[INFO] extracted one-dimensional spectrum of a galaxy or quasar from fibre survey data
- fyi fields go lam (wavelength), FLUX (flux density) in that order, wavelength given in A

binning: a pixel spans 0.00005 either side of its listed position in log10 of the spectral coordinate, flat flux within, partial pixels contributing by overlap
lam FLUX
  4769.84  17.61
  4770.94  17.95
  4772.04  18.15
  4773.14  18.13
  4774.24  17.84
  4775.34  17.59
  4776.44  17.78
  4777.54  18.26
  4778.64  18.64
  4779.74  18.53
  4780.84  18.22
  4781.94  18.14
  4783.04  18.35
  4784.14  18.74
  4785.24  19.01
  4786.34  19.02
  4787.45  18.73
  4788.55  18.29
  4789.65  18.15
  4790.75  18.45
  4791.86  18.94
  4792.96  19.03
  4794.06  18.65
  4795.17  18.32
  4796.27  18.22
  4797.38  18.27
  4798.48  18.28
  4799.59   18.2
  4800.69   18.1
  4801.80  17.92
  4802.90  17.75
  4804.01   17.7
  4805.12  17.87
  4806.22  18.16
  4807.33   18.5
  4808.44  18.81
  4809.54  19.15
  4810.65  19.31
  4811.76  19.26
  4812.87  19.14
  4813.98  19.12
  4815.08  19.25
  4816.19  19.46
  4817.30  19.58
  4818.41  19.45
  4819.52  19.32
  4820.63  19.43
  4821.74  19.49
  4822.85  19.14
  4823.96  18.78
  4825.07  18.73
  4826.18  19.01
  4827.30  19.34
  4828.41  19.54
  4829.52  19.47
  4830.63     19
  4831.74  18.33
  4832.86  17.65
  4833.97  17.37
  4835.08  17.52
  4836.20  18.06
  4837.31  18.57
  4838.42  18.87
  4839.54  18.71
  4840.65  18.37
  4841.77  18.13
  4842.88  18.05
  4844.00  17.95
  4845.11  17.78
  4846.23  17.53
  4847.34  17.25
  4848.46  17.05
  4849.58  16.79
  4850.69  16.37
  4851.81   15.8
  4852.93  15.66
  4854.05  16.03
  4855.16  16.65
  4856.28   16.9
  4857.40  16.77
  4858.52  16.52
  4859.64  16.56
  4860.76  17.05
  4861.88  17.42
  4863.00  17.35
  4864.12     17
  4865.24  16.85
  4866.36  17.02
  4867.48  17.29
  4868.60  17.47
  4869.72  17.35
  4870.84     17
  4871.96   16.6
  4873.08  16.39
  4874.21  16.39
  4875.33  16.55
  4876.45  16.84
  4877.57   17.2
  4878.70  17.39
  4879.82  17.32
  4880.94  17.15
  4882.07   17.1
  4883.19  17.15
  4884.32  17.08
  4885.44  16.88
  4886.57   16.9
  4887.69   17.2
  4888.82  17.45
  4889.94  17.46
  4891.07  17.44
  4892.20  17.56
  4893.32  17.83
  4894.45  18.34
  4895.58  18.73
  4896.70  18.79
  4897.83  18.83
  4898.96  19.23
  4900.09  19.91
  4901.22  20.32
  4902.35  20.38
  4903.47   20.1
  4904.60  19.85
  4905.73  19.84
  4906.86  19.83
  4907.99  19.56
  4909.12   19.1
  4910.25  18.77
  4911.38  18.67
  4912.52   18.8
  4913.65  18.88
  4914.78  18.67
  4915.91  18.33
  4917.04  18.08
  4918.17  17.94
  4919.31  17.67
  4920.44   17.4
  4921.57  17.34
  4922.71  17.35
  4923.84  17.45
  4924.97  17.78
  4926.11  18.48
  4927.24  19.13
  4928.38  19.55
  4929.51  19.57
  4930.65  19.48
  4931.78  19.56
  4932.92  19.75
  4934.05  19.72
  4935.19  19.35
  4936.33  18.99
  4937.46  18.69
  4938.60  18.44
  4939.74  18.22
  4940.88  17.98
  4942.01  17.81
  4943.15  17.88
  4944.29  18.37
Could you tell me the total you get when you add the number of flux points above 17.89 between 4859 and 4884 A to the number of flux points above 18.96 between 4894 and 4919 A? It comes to 10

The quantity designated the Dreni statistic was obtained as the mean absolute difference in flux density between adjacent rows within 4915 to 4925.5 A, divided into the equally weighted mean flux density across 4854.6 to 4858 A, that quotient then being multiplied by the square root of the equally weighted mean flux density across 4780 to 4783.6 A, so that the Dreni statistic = 401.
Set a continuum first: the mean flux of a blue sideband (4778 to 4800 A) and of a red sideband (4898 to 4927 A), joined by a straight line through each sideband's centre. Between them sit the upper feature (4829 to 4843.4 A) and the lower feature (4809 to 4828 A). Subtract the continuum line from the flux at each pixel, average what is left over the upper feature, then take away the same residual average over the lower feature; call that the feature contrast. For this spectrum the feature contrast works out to -0.96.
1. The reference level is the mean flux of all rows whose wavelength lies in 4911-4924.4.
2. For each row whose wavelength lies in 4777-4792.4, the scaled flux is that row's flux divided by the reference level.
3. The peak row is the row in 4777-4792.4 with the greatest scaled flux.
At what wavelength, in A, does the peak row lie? 4786.34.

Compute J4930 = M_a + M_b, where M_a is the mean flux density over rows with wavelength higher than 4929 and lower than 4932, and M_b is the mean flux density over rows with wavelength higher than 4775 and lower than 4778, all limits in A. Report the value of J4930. 37.4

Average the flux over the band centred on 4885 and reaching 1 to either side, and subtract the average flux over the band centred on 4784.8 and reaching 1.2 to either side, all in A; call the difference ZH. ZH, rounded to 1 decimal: -1.9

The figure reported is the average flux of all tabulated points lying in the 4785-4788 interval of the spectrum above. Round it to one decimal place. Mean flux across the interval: 18.9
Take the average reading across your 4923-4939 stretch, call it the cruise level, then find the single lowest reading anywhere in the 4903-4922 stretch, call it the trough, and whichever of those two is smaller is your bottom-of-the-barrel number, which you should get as 17.3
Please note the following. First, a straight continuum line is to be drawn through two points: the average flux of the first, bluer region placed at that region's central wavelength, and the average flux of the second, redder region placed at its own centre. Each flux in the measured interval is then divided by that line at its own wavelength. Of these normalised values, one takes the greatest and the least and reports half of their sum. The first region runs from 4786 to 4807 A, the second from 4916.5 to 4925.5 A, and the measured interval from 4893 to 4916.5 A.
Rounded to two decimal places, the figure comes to 1.08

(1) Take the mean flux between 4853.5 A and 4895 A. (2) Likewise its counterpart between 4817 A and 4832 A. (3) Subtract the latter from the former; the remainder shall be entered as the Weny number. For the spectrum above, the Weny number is -2.1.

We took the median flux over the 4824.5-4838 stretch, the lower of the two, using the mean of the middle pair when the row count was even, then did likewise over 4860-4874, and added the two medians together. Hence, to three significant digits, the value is 35.7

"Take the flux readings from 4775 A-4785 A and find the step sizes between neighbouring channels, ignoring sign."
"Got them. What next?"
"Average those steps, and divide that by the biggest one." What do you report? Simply 0.56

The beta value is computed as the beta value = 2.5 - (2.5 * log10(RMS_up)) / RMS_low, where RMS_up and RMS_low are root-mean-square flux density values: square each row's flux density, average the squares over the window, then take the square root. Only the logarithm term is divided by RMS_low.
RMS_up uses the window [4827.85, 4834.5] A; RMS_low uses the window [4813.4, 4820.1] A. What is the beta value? 2.34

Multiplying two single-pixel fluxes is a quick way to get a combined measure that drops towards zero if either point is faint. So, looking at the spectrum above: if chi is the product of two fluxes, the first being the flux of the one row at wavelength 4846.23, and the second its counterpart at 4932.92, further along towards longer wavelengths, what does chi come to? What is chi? 346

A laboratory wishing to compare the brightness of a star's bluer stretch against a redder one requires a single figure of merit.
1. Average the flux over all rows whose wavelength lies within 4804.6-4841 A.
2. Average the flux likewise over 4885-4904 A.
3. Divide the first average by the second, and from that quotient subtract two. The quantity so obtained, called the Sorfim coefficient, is -0.98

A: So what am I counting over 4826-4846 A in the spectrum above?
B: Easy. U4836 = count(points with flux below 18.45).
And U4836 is 10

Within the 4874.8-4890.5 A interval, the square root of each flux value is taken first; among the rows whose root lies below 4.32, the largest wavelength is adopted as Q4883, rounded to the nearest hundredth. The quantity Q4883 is 4889.94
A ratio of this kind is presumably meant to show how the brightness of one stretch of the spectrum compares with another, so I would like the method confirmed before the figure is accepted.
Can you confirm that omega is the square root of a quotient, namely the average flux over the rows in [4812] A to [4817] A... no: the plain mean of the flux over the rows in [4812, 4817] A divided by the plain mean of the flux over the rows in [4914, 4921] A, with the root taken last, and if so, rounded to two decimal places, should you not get 1.03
